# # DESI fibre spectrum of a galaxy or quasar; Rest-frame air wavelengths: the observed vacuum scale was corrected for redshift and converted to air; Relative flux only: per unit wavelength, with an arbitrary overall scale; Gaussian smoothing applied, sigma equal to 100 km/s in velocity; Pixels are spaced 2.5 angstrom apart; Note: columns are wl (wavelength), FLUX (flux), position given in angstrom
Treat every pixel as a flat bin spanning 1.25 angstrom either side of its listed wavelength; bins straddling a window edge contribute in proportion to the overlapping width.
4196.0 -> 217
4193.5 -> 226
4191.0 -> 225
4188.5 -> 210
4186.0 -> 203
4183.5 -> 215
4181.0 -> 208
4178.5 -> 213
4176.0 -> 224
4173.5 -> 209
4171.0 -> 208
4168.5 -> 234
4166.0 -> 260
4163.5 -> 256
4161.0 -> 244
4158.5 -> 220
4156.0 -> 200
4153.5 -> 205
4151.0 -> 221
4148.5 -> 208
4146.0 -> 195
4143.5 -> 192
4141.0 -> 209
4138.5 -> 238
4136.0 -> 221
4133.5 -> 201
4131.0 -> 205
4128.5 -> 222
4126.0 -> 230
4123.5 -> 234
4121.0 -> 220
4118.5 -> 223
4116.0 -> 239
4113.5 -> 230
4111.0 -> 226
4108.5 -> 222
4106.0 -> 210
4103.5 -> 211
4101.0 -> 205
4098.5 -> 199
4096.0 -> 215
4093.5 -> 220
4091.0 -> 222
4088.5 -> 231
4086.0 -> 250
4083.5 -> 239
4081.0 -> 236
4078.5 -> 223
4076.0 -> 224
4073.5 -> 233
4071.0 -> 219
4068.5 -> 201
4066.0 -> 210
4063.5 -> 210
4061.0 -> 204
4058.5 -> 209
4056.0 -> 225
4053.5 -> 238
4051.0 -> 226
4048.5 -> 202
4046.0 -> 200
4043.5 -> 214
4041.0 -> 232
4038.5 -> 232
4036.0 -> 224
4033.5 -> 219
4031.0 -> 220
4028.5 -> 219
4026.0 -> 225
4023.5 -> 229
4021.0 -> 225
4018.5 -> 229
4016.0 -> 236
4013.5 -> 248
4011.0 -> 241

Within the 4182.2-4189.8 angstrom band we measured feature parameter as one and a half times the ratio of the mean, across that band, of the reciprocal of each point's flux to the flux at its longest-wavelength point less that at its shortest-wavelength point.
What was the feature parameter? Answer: -0.0014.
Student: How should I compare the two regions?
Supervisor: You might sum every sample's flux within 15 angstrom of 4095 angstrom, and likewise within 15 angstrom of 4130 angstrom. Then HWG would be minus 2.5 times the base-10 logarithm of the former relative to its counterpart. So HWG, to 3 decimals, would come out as -0.011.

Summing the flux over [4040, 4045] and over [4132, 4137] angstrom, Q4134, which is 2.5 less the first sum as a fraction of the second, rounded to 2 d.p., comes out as 1.44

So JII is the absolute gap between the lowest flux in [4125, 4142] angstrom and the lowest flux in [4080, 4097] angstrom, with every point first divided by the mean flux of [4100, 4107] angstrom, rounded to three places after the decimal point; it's 0.067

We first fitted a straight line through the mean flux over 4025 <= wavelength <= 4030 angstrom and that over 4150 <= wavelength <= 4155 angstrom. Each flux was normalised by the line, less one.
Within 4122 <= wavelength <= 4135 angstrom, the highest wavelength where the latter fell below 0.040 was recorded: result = 4133.5 angstrom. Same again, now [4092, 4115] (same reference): 4108.5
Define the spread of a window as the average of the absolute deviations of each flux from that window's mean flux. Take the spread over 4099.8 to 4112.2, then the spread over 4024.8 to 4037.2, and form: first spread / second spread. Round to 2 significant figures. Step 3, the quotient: 3.0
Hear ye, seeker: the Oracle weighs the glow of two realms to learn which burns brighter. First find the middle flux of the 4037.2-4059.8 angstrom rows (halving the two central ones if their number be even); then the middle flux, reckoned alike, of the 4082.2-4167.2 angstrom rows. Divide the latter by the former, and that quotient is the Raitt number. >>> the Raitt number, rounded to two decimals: 0.98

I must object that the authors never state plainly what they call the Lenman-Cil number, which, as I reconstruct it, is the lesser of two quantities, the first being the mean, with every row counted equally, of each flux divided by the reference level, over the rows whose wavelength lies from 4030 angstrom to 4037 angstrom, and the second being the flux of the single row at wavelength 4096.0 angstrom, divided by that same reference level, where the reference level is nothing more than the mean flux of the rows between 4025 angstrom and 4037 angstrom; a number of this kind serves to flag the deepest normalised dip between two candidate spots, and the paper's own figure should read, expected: 0.97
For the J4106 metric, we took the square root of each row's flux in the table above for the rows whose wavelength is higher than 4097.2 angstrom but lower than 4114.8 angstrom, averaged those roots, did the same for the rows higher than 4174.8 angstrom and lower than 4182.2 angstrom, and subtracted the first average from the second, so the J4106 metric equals 0.0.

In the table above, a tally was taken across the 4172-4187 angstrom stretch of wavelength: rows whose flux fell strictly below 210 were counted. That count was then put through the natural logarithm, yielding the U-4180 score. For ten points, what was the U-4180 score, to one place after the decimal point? 1.1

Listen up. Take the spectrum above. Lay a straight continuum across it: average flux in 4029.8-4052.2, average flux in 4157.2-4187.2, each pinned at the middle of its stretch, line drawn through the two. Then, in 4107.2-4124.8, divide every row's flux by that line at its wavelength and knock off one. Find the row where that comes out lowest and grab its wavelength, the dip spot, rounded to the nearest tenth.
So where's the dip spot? 4121.0 angstrom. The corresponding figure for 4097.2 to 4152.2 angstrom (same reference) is 4143.5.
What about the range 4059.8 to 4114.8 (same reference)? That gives 4098.5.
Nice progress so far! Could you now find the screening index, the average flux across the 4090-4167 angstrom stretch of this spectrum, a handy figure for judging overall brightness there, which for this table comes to 219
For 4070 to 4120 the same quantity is 224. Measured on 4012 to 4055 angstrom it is 225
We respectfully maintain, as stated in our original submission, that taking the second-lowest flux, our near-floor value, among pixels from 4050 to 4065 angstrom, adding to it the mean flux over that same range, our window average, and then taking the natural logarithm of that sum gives 6.06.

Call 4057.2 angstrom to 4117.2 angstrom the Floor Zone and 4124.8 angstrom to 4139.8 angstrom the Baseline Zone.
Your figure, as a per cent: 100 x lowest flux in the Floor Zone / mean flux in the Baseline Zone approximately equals 90.7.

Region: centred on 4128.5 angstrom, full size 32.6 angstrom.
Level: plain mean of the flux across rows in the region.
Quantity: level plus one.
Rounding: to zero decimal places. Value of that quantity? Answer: 221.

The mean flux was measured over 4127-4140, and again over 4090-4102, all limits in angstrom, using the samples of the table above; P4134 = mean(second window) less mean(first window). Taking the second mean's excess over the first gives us -5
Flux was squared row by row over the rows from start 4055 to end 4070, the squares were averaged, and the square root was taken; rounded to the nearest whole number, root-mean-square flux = 210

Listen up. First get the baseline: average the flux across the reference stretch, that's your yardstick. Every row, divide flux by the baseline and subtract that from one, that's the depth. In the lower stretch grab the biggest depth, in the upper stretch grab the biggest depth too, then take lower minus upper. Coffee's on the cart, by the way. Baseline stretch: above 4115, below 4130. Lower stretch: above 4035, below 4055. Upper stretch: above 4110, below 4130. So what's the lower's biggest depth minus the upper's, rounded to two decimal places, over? 0.09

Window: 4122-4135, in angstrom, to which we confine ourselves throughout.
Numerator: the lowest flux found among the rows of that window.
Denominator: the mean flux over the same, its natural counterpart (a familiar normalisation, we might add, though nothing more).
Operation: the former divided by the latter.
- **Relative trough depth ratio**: 0.92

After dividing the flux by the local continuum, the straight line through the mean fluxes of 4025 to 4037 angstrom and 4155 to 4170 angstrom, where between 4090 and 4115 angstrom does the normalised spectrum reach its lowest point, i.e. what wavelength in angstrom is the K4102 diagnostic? 4098.5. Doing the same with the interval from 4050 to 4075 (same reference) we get 4068.5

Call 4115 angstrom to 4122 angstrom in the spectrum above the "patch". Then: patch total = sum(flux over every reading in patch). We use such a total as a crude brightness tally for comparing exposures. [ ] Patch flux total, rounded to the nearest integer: 682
